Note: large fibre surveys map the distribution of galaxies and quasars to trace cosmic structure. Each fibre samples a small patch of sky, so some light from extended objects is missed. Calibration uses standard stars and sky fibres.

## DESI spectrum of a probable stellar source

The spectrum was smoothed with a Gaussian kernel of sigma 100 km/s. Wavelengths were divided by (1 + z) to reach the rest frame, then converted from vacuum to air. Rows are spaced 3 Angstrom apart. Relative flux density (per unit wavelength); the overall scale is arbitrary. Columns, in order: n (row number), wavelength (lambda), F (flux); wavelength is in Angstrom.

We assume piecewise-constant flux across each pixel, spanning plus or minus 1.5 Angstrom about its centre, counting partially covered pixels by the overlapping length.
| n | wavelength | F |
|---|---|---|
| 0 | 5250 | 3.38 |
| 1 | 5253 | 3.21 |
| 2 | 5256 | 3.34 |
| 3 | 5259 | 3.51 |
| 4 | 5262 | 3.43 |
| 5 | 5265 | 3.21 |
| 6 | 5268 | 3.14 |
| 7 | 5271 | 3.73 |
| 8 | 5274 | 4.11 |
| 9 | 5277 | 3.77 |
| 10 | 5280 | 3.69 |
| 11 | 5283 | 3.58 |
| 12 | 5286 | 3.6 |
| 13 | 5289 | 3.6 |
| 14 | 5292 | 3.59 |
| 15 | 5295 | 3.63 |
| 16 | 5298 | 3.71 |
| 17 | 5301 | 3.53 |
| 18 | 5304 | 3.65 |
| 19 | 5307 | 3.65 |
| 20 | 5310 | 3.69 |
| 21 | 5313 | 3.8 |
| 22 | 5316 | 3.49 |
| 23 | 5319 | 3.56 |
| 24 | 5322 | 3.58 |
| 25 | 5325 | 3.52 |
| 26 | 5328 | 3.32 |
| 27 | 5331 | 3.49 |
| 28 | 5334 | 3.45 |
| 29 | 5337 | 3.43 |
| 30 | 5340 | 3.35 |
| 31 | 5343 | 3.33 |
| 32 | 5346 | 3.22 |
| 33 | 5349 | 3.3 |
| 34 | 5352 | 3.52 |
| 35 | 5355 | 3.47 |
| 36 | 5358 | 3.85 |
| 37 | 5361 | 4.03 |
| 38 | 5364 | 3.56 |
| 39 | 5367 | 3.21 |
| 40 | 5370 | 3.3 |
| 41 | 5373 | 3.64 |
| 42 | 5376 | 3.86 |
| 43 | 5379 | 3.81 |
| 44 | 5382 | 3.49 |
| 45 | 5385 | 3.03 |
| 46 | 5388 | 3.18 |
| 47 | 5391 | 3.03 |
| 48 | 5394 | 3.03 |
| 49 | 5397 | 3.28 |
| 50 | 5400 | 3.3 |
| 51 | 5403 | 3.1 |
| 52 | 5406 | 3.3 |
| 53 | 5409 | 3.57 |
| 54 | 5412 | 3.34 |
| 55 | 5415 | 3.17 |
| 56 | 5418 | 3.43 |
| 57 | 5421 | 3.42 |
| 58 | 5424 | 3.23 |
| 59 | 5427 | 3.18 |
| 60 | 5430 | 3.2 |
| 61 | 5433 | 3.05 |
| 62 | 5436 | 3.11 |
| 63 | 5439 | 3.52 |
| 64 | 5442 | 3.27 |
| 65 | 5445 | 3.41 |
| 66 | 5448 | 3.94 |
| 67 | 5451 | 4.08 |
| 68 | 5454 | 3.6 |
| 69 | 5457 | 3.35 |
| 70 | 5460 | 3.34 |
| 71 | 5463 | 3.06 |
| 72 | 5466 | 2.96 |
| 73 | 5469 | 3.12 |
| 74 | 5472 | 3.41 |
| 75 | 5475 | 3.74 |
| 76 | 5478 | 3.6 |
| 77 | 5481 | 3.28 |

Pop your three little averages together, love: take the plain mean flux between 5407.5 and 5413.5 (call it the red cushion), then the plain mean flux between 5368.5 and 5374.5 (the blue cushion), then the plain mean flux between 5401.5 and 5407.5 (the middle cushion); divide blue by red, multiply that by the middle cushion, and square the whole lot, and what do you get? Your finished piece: 10.3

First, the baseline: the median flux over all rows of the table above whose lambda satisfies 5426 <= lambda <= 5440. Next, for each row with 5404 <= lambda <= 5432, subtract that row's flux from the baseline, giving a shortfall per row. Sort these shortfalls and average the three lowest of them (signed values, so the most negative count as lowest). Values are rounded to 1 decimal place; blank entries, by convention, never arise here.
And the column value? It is -0.3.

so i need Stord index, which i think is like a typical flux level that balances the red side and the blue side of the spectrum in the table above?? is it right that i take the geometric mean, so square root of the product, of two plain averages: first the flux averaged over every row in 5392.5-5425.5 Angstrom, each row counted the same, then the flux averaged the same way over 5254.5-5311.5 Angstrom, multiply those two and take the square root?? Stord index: 3.43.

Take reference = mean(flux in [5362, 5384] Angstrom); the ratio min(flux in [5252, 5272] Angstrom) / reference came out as 0.88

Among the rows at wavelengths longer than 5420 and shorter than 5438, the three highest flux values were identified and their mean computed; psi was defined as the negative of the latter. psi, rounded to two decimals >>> -3.28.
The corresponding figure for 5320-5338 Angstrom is -3.53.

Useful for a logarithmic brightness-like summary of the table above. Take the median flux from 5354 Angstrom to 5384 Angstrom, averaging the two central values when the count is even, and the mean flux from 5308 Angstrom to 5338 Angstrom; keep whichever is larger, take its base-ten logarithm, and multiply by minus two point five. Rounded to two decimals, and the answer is -1.39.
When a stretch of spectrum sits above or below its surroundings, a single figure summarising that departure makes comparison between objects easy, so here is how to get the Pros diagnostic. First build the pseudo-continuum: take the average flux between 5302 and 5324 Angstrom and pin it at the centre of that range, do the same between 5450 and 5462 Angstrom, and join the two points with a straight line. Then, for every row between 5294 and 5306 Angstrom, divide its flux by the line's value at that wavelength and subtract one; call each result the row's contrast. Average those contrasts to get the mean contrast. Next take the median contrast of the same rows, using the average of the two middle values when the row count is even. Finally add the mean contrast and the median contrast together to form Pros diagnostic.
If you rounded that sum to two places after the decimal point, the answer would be 0.00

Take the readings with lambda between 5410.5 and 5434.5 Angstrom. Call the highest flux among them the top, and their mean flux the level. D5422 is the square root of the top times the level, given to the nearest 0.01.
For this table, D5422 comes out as 3.34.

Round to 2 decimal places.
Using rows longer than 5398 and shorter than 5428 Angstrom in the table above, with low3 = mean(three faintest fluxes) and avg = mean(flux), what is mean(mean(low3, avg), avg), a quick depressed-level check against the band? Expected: 3.27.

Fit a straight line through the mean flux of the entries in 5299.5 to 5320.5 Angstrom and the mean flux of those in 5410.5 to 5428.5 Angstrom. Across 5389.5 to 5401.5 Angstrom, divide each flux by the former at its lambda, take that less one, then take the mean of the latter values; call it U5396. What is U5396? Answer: -0.061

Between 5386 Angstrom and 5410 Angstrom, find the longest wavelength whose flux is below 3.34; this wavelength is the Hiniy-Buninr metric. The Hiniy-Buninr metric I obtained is 5406 Angstrom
